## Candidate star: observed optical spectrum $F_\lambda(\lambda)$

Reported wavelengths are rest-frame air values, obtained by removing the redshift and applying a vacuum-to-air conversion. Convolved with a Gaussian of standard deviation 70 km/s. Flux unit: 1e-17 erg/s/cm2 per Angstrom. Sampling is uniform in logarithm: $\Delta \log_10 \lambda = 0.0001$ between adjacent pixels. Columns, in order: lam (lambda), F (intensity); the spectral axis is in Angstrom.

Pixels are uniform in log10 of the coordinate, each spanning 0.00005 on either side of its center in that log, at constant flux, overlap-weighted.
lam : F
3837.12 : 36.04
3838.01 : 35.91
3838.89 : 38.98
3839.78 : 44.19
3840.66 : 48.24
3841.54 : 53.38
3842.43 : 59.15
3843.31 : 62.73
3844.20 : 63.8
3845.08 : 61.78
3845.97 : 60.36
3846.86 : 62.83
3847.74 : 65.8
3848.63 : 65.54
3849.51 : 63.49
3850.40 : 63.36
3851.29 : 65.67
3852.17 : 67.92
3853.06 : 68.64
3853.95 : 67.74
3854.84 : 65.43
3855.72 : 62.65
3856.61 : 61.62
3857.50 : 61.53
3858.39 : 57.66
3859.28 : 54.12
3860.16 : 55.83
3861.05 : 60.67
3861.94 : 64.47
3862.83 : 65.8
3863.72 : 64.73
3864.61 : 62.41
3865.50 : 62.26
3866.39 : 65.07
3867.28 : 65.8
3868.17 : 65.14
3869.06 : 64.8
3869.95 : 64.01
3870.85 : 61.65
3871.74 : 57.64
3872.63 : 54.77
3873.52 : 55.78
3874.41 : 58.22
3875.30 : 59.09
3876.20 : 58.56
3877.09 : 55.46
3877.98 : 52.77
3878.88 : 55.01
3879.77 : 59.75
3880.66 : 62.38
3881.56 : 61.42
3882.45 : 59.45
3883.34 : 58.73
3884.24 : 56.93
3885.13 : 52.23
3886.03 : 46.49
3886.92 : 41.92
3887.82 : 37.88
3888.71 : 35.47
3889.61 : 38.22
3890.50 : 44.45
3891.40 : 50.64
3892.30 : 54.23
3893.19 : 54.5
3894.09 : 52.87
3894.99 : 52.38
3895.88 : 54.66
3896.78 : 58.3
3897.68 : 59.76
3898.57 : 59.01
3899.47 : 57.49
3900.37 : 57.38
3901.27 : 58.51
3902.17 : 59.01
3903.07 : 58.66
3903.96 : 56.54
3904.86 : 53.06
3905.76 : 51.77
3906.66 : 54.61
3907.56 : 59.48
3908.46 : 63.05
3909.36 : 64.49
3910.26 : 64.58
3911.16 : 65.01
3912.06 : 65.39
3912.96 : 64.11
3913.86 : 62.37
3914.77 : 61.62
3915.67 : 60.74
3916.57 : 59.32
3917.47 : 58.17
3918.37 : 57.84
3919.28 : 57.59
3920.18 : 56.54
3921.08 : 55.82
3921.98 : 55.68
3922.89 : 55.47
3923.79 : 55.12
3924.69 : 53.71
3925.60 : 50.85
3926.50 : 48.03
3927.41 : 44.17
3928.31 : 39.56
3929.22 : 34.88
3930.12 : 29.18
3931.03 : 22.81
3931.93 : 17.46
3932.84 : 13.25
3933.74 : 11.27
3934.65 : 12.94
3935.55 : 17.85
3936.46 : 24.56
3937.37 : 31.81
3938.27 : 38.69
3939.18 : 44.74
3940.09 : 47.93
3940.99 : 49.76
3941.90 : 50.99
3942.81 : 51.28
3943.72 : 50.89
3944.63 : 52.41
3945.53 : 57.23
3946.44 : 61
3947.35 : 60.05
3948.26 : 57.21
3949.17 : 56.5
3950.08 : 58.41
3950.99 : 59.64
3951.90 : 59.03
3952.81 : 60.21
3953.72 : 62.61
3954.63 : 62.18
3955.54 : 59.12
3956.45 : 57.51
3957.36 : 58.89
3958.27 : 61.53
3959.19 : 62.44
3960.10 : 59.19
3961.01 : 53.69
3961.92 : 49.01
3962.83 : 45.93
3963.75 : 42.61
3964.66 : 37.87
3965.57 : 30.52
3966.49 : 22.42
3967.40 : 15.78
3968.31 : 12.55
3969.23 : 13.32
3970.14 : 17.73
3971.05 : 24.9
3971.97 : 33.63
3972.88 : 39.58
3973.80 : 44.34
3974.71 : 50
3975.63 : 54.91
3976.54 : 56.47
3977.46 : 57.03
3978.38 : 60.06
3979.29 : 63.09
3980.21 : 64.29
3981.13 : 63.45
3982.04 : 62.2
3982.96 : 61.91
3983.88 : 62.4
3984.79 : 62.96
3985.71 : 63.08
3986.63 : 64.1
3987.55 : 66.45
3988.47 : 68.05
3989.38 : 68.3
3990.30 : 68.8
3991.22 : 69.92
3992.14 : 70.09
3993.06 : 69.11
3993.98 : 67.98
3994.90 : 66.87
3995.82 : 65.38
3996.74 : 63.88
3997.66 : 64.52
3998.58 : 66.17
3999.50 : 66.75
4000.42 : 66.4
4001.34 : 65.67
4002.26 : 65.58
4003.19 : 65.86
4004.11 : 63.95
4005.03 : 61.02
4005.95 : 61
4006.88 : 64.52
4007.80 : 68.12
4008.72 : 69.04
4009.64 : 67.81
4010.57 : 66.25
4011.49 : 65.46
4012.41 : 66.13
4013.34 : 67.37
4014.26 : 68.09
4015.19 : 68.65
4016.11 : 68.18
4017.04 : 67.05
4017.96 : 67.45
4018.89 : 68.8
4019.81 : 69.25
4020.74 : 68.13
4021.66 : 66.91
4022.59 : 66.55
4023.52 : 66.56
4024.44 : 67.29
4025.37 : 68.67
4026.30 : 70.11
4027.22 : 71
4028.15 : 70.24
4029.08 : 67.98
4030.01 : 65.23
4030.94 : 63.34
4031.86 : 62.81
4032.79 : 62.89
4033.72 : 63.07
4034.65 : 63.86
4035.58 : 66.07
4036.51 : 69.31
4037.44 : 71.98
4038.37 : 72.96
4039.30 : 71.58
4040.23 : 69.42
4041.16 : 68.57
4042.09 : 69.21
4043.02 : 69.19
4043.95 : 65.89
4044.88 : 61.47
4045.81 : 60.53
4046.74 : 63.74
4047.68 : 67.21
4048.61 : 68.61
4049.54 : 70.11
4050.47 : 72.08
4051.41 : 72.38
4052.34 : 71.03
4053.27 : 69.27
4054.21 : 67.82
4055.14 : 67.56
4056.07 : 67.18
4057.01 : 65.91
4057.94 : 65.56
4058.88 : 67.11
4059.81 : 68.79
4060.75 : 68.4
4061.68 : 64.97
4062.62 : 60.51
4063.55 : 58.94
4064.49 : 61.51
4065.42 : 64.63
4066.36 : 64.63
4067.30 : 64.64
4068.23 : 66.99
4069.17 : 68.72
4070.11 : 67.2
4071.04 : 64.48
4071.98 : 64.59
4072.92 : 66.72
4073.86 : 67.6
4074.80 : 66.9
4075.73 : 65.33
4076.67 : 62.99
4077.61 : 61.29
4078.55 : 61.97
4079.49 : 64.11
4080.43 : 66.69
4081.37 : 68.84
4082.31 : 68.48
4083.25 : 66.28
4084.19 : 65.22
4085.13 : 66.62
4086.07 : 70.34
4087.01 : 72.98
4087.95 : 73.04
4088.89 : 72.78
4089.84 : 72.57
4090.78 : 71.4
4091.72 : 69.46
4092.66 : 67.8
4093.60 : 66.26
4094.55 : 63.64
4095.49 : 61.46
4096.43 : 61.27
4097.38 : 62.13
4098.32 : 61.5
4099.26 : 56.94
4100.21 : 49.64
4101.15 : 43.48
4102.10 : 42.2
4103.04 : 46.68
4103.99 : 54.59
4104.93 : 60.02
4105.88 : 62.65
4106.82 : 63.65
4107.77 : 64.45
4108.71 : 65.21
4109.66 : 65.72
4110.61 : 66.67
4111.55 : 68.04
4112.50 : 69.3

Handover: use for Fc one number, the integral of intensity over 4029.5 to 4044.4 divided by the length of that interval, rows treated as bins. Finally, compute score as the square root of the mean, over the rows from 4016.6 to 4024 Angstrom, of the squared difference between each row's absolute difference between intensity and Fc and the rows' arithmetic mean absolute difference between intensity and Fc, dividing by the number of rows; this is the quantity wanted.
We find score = 1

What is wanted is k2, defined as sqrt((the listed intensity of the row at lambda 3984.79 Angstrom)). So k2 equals 7.9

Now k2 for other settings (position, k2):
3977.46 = 7.6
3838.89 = 6.2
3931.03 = 4.8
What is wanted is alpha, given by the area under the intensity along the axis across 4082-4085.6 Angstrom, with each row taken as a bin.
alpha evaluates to 240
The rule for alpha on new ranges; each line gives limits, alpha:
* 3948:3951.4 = 197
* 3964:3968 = 108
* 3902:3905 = 171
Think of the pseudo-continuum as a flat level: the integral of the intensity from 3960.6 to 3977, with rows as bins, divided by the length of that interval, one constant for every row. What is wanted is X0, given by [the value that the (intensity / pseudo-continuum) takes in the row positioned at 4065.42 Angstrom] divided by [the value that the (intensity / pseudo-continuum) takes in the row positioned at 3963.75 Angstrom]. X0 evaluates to 1.5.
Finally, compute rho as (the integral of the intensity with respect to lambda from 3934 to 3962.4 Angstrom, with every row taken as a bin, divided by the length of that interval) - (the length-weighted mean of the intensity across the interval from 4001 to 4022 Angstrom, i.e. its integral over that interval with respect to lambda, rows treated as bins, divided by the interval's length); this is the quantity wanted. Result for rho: -16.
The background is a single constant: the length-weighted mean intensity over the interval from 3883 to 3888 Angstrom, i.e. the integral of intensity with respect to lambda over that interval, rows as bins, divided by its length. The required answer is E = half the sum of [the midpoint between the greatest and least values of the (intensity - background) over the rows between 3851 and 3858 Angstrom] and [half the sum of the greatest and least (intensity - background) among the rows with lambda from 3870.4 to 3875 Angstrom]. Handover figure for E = 12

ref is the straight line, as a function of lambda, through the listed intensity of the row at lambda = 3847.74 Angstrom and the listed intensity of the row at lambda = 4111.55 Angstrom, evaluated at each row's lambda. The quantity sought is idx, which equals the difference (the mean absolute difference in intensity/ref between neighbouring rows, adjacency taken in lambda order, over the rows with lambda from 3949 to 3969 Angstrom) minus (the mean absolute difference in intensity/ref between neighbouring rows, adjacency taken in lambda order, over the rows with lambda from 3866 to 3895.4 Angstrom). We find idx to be 0.01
